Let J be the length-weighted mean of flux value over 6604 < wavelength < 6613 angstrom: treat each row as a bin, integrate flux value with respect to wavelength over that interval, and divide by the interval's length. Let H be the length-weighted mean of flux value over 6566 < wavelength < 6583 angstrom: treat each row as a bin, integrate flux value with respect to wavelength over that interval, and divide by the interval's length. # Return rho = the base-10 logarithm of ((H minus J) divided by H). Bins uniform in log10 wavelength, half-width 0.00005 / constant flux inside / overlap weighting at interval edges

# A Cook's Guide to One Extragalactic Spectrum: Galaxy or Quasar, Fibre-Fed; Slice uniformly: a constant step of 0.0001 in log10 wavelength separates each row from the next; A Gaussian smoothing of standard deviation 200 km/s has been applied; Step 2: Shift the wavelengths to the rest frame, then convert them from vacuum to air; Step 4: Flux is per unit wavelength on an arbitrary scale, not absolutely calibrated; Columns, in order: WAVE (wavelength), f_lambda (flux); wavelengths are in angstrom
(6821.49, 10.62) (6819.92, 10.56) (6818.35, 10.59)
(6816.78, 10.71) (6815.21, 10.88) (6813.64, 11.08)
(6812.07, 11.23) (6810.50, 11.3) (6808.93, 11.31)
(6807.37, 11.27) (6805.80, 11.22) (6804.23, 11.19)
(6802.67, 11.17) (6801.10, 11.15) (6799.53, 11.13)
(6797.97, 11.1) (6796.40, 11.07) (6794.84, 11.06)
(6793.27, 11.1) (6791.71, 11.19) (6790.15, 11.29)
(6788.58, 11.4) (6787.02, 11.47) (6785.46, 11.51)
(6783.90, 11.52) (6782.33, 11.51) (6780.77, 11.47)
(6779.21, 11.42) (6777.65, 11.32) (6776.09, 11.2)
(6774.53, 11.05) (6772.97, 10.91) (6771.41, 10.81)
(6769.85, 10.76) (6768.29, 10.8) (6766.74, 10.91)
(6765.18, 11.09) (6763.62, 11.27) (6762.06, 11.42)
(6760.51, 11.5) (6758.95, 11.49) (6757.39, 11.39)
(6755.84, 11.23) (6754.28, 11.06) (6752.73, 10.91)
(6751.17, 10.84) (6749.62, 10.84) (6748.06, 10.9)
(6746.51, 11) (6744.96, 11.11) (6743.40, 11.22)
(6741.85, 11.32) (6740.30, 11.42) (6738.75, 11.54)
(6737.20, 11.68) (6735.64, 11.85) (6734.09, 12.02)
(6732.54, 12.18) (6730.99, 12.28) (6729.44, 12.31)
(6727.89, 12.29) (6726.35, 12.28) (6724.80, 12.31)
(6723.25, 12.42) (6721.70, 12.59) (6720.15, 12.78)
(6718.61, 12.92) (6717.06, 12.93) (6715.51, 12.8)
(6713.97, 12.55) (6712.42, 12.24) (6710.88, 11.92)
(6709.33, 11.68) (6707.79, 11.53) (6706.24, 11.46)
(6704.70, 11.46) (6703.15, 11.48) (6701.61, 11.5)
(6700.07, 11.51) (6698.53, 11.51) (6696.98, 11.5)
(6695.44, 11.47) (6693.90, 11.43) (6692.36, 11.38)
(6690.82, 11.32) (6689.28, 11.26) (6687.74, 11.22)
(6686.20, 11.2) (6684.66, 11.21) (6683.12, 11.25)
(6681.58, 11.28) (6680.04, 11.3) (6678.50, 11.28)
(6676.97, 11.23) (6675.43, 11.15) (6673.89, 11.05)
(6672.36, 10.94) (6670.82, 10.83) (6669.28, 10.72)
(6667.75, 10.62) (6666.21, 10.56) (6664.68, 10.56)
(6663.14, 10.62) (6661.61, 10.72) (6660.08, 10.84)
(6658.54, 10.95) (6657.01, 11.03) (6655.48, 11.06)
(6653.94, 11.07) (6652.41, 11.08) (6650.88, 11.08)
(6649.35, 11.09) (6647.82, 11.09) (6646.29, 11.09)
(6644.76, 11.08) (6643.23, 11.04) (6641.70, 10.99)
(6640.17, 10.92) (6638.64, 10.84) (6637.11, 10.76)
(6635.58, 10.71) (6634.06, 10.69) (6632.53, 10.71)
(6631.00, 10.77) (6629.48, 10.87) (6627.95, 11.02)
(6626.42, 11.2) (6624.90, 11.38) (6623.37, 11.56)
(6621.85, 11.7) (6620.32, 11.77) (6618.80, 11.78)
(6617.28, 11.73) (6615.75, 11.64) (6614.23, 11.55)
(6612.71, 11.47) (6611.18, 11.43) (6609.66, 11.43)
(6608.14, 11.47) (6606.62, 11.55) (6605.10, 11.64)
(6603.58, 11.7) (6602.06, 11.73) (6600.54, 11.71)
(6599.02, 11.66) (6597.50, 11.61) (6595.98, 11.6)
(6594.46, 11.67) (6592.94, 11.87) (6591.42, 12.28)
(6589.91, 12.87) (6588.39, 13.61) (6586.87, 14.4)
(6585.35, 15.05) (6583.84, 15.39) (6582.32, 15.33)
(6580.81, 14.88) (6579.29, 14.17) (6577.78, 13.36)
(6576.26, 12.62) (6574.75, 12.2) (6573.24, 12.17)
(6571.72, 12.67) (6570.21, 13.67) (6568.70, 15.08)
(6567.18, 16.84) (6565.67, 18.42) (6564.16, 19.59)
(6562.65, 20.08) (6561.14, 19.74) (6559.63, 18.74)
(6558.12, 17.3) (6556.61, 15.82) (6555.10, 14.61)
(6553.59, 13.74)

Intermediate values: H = 14.0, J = 11.5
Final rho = -0.7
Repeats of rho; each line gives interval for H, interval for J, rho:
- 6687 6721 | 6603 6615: -1.6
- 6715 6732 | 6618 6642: -0.9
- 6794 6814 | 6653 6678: -1.6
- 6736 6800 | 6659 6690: -1.7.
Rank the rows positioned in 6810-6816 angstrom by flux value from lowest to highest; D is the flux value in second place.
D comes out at 11.08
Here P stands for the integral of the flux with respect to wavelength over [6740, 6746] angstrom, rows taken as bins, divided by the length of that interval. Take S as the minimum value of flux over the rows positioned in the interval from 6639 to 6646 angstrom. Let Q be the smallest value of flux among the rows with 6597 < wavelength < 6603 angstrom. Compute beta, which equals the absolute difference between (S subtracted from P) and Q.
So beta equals 11.3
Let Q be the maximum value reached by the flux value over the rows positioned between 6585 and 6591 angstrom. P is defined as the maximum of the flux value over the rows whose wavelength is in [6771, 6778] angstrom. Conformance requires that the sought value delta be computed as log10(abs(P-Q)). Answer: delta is 0.57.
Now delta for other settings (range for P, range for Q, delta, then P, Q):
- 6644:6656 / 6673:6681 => -0.68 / 11.09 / 11.3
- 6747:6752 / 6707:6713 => 0.13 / 10.9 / 12.24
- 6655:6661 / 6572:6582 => 0.58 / 11.06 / 14.88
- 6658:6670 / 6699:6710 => -0.14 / 10.95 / 11.68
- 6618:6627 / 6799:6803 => -0.21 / 11.78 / 11.17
